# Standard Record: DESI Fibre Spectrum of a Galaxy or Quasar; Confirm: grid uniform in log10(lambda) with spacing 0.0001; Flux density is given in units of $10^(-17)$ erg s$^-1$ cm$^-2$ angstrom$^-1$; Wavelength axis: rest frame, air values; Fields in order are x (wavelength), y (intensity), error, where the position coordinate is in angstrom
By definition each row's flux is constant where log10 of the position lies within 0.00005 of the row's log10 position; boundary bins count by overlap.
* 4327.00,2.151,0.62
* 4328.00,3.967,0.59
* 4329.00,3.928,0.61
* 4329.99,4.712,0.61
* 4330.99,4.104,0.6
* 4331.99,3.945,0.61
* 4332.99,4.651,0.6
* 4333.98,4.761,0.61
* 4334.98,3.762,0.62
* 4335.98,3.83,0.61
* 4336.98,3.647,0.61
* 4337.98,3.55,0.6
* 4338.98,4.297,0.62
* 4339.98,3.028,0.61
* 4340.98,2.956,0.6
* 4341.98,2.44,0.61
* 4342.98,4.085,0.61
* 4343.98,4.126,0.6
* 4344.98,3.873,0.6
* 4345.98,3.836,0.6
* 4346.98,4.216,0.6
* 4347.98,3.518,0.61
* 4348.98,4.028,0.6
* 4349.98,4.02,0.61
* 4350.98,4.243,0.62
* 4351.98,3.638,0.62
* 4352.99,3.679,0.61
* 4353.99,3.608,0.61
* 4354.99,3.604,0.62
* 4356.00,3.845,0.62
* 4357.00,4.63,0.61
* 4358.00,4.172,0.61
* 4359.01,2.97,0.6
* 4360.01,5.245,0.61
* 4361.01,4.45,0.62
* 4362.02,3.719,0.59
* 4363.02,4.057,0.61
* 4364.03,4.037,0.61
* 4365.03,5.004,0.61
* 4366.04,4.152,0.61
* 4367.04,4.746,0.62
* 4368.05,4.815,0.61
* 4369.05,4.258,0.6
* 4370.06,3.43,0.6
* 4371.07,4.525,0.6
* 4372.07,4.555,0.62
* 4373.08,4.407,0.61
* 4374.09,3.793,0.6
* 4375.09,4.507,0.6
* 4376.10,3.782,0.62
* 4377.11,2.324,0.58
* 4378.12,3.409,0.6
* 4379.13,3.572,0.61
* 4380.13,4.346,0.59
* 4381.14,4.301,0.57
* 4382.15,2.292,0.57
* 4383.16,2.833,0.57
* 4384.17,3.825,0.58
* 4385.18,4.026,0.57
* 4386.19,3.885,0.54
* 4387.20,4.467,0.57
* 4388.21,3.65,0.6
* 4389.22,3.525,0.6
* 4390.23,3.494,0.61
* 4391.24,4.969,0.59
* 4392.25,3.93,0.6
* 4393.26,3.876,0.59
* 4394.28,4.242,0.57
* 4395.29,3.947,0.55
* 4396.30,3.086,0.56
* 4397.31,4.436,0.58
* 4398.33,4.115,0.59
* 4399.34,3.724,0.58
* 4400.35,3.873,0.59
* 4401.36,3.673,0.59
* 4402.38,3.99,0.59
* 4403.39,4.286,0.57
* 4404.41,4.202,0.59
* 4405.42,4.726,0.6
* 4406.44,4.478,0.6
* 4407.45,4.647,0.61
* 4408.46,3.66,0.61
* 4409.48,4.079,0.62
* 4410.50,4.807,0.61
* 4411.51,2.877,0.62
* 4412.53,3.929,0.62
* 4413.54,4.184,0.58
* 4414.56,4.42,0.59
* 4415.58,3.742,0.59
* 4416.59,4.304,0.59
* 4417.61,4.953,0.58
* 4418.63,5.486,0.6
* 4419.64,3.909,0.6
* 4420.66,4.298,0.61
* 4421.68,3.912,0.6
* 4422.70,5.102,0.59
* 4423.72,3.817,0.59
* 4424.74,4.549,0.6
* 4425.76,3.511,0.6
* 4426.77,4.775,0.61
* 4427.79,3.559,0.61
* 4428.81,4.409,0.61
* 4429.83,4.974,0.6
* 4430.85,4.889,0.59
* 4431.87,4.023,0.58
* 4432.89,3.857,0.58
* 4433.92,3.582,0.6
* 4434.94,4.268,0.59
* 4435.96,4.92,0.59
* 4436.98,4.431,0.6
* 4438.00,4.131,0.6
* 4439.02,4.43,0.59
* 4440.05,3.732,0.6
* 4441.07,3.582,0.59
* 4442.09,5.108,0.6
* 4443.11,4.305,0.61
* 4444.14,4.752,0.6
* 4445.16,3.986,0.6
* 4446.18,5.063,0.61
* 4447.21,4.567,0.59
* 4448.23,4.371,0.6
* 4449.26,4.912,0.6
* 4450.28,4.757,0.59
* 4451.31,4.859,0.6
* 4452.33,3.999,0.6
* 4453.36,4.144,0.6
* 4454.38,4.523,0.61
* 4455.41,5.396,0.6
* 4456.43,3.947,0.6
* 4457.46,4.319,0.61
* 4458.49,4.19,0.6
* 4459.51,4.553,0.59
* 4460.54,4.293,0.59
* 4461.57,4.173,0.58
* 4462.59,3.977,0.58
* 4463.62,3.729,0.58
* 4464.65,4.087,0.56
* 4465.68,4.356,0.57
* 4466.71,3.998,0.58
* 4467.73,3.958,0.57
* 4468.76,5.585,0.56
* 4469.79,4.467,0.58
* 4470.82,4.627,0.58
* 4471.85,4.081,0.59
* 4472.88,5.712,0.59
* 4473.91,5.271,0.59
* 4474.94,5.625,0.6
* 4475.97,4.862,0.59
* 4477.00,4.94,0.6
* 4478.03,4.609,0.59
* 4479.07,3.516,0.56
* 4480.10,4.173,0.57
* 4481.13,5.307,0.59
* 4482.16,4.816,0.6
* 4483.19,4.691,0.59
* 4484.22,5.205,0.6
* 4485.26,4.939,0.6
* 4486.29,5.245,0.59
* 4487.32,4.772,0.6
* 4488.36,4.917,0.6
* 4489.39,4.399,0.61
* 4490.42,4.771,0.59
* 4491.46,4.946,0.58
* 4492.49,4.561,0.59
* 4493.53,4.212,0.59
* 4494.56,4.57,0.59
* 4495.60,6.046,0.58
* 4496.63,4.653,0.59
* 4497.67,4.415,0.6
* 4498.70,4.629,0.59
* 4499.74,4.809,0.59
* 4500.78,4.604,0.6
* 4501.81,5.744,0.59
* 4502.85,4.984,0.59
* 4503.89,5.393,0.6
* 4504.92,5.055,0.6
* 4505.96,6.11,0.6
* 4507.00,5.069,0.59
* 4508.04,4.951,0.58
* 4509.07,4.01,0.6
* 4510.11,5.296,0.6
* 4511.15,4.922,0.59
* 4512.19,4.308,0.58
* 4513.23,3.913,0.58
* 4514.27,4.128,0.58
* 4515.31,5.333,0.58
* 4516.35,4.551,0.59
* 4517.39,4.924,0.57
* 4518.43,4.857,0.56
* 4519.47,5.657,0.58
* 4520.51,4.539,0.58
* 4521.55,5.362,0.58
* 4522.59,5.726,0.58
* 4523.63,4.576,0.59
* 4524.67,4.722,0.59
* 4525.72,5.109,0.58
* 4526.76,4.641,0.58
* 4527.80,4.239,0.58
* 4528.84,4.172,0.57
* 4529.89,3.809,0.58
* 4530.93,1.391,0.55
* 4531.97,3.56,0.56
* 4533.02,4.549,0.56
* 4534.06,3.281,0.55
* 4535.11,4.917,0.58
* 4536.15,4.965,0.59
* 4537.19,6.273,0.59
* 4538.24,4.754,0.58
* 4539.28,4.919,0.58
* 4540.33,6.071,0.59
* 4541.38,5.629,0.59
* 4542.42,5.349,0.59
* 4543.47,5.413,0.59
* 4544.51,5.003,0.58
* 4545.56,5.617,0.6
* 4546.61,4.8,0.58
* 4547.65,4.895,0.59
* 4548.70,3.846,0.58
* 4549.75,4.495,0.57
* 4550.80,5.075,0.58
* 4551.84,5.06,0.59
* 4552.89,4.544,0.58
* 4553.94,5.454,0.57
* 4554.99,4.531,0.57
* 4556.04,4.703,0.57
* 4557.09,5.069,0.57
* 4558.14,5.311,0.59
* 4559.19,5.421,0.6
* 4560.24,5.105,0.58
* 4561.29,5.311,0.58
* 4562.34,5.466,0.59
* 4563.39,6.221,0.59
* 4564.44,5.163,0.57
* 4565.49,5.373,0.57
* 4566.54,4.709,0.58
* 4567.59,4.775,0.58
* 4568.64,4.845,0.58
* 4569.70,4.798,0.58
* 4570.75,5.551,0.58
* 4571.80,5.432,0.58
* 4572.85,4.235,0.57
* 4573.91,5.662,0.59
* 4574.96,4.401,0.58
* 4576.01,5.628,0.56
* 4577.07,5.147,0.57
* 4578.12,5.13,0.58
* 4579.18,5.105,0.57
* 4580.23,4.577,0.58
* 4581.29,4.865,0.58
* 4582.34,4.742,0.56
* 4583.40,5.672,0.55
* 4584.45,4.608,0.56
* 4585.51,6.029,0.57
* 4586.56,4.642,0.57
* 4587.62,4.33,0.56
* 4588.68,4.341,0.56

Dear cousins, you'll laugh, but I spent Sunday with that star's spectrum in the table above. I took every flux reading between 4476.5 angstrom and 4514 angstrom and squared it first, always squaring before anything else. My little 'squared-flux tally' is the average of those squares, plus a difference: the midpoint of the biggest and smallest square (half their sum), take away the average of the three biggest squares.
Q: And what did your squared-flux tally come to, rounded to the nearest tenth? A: 12.7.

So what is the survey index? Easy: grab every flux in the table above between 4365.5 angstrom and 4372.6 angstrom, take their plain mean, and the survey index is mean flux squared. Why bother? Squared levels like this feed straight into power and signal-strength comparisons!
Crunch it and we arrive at 19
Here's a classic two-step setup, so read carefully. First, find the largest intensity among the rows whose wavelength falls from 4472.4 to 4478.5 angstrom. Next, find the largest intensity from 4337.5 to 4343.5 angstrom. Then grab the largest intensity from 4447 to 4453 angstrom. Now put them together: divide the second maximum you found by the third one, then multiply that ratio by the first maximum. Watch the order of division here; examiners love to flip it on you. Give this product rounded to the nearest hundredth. 5.00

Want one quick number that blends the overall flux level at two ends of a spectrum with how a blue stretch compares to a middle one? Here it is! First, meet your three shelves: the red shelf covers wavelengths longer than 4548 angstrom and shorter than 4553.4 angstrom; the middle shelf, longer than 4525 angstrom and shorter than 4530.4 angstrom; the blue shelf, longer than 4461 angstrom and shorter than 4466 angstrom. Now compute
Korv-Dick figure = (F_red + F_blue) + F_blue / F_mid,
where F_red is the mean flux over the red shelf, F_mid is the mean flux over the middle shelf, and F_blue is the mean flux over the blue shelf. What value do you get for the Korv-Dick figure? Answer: 9.6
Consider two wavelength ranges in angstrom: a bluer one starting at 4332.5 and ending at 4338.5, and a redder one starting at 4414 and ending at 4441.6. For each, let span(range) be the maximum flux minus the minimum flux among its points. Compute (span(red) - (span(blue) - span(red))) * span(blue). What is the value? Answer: 3.3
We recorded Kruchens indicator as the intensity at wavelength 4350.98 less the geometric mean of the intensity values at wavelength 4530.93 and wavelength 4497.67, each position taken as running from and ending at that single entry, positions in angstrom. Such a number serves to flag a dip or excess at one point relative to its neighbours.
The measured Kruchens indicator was 1.8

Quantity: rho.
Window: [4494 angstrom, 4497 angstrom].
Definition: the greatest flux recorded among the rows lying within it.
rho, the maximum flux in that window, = 6.046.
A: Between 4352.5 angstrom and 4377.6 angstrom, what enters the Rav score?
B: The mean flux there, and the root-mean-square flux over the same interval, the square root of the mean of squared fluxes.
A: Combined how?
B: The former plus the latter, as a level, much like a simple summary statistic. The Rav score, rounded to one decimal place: 8.2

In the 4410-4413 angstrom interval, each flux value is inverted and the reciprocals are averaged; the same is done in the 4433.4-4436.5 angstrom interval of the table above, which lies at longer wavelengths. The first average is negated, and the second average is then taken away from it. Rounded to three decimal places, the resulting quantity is -0.509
